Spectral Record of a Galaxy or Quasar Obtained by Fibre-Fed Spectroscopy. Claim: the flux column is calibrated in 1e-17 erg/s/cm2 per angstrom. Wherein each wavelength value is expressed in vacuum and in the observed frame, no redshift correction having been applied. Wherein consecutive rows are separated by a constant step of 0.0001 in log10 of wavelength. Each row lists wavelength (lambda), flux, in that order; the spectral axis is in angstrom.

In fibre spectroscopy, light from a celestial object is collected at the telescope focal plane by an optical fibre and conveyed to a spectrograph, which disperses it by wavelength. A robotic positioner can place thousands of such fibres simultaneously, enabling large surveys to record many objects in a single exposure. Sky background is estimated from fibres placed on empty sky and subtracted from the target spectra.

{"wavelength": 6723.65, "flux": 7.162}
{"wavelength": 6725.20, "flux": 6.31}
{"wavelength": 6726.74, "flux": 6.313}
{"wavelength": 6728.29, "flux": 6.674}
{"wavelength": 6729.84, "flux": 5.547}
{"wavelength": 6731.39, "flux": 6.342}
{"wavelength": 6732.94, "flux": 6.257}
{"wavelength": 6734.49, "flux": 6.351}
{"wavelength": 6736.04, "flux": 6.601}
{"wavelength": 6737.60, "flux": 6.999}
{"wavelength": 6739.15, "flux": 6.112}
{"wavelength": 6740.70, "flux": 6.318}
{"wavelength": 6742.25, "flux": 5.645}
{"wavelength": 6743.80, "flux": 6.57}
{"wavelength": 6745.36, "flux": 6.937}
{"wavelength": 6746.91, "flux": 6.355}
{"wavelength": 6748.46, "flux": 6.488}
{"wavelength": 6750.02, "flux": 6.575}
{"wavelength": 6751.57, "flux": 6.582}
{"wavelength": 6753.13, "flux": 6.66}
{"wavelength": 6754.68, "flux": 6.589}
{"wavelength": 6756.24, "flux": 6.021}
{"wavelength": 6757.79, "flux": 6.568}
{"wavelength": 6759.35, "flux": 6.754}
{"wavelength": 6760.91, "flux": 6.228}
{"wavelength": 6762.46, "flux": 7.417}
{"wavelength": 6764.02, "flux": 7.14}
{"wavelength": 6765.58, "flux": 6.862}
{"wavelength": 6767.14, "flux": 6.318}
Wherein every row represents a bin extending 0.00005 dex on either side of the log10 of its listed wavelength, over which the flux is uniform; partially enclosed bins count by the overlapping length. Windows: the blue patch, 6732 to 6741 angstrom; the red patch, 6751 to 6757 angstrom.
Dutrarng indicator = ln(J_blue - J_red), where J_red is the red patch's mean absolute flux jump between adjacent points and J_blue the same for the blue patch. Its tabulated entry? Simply -2.1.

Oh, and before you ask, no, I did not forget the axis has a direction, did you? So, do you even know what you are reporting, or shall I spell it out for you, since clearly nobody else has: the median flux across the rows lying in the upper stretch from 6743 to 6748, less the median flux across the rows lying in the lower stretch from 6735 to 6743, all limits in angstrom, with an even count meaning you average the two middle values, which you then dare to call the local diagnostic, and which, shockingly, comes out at 0.3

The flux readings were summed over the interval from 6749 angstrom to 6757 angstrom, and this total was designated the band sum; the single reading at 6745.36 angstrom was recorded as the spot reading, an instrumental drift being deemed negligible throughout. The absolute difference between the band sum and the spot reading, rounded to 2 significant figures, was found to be 25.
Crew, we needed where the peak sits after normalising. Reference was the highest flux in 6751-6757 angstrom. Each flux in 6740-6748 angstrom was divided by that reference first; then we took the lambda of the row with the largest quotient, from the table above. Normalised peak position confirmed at 6745.36 angstrom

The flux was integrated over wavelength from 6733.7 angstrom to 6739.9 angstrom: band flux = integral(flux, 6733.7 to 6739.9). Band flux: 40.4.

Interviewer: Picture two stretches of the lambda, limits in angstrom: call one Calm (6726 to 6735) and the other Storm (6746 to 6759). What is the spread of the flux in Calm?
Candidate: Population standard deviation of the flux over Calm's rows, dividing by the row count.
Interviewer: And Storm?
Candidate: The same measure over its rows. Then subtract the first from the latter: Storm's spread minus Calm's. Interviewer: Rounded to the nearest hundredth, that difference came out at -0.15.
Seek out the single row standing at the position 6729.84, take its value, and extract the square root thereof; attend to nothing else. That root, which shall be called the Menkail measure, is 2.36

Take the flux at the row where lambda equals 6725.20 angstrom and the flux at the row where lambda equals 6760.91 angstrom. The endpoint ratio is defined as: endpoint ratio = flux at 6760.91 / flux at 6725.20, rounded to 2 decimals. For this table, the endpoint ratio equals 0.99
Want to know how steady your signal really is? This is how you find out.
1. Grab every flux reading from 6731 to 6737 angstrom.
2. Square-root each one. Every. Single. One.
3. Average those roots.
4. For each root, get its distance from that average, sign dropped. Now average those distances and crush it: 0.0210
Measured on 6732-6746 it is 0.0624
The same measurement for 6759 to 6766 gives 0.0607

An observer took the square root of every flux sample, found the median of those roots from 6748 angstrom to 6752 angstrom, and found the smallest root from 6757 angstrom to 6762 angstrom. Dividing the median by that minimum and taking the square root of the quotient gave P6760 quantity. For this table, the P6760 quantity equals 1.014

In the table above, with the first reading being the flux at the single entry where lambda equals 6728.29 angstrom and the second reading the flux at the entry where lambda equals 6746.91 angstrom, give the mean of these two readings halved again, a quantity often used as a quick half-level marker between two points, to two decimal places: 3.26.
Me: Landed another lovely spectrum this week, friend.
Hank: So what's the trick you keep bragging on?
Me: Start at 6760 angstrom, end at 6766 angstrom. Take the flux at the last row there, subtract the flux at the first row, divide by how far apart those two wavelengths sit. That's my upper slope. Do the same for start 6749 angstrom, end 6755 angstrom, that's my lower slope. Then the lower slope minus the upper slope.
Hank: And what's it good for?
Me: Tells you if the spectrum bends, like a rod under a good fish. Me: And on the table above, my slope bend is -0.13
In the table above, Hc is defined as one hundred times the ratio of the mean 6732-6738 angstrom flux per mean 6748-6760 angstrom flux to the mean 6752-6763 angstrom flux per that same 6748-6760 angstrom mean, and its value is 99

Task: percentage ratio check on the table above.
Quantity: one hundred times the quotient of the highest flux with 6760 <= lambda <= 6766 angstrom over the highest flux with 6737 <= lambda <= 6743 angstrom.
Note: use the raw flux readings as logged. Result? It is 106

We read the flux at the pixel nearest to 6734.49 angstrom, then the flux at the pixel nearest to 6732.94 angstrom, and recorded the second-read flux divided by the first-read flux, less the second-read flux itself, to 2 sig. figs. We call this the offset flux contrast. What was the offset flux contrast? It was -5.3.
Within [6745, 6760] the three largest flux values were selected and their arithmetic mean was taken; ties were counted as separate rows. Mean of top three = 6.8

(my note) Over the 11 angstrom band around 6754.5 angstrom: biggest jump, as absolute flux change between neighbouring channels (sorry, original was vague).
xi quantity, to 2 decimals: 0.57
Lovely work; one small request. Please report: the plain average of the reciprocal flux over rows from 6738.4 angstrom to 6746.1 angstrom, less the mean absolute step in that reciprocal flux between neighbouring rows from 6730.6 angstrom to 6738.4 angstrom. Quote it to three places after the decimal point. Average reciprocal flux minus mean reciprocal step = 0.154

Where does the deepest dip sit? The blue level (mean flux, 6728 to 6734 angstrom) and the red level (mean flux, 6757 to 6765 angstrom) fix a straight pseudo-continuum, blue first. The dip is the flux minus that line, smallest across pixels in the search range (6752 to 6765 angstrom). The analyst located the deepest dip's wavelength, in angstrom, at 6756.24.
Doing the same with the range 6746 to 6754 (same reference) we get 6746.91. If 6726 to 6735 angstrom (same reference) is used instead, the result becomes 6729.84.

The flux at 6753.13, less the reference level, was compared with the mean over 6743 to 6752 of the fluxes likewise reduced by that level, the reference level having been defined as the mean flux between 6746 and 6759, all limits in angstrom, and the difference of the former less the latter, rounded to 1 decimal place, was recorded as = 0.1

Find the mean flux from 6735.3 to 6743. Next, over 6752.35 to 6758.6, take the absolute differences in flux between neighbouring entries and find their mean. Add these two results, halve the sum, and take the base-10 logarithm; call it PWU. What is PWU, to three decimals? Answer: 0.527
